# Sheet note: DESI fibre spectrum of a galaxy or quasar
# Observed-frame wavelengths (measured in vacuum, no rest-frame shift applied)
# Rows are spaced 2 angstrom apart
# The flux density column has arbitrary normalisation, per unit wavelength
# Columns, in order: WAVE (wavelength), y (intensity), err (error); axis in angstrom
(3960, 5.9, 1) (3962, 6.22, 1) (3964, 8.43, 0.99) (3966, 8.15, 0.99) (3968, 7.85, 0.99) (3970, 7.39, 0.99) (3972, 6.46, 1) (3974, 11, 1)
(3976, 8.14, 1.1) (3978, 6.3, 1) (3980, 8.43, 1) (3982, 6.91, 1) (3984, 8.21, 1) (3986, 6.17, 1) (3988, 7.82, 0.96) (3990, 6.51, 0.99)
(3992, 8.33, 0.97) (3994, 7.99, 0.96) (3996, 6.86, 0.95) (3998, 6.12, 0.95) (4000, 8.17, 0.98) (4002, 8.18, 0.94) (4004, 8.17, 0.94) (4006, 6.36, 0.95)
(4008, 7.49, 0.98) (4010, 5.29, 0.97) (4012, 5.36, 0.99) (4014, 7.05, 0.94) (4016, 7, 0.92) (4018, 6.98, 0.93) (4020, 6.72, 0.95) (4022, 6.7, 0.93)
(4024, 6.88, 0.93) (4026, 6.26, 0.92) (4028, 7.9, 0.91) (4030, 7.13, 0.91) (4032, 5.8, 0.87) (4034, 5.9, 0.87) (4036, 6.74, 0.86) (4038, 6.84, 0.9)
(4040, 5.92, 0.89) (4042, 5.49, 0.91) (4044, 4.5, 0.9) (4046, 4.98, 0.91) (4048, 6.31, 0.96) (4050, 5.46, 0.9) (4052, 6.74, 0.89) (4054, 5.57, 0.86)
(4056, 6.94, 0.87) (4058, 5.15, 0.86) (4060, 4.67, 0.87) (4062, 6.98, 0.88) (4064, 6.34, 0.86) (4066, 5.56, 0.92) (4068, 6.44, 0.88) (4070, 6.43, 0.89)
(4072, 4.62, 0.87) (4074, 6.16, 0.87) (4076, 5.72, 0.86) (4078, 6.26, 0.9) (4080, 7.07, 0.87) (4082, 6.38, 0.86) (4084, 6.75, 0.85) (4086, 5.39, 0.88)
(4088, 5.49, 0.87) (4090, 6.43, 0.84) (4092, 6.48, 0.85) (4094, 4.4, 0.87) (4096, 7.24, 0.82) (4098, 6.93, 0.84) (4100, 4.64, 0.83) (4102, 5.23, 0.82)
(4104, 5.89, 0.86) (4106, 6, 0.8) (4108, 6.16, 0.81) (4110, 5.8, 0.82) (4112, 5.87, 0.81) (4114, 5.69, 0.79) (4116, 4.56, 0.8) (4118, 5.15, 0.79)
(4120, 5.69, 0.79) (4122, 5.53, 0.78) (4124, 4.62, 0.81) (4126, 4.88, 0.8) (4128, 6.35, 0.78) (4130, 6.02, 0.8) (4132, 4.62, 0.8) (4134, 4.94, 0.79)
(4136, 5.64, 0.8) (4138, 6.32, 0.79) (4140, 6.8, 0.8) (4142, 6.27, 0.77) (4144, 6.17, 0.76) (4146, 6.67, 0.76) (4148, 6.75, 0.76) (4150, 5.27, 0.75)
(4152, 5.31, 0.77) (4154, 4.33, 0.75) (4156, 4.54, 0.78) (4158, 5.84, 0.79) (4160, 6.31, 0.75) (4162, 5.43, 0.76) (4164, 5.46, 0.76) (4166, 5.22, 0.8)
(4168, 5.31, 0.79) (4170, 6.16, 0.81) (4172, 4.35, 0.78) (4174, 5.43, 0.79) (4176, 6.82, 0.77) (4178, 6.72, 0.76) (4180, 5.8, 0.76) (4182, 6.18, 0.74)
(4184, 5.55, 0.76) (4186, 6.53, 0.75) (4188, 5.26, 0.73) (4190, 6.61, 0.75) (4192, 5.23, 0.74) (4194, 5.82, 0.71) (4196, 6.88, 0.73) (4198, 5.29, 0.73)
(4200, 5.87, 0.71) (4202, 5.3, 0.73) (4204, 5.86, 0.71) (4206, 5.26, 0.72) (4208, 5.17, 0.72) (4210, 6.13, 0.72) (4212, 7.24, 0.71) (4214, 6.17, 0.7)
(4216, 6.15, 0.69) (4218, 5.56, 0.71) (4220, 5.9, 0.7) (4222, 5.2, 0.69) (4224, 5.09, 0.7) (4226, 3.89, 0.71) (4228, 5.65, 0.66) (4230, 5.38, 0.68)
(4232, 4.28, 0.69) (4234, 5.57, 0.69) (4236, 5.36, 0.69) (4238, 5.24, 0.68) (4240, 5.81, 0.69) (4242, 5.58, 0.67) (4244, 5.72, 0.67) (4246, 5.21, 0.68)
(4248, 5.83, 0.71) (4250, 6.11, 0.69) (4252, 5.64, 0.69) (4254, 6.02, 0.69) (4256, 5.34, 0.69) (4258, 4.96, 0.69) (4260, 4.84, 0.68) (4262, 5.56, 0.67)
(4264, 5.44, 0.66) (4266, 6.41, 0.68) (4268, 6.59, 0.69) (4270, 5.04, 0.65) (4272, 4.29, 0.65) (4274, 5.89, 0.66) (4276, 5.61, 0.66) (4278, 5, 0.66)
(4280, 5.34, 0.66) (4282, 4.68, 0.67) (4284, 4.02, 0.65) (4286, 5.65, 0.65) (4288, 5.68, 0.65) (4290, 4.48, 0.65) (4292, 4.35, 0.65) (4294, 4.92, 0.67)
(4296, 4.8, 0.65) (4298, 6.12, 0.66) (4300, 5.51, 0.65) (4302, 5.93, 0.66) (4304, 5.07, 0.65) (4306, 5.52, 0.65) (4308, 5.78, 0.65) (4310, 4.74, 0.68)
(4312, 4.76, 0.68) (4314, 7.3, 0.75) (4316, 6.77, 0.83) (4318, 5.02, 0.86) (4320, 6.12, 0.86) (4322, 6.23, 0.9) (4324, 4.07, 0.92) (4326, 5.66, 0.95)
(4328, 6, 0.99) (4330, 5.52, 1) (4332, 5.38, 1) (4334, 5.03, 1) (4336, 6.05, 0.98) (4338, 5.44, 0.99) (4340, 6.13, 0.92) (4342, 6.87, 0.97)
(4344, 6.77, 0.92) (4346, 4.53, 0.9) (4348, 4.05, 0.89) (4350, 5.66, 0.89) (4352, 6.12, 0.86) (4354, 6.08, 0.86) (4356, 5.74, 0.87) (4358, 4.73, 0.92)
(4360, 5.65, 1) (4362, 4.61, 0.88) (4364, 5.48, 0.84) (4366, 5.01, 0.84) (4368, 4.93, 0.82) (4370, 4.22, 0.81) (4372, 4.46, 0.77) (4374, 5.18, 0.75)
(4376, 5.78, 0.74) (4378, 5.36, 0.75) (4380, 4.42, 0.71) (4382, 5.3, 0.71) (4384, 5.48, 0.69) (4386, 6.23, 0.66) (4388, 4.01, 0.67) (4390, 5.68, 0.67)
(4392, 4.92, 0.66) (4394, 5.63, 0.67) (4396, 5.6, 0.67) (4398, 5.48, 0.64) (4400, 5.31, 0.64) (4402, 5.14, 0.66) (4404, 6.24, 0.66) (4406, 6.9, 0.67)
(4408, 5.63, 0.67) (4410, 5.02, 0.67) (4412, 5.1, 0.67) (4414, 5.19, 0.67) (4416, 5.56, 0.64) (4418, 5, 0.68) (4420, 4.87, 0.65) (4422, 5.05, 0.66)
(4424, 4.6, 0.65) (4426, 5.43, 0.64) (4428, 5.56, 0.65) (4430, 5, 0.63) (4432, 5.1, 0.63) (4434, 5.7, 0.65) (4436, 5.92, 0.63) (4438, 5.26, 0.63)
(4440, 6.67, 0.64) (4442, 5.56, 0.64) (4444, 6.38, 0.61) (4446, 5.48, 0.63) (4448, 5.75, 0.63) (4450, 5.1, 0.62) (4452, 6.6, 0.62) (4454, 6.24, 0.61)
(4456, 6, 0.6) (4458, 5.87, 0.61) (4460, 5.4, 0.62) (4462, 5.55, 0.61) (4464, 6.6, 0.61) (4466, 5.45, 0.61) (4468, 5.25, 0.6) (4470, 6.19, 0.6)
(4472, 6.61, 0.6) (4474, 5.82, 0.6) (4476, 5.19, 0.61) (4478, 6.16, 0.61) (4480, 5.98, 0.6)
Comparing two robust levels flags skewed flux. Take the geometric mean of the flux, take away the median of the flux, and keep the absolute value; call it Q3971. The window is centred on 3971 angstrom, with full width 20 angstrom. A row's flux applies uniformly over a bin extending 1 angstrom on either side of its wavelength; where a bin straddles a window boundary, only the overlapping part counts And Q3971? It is 0.27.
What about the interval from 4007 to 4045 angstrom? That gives 0.36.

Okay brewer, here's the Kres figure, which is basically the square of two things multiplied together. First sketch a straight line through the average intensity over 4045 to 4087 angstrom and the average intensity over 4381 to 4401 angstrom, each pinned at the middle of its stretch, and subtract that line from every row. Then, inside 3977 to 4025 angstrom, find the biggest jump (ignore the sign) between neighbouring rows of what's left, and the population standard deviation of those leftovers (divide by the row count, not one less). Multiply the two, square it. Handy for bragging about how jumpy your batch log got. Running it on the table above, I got 3.9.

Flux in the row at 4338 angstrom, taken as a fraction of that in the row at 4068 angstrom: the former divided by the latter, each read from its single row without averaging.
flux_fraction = 0.84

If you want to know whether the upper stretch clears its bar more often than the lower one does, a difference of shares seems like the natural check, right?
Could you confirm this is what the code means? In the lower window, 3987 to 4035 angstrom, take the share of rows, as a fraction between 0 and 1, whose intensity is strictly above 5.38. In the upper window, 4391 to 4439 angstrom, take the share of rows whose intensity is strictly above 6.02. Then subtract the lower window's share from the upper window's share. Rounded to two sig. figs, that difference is -0.83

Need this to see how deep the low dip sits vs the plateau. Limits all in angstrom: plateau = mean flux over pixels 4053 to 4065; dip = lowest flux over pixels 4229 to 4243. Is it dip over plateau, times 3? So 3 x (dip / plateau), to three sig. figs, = 2.16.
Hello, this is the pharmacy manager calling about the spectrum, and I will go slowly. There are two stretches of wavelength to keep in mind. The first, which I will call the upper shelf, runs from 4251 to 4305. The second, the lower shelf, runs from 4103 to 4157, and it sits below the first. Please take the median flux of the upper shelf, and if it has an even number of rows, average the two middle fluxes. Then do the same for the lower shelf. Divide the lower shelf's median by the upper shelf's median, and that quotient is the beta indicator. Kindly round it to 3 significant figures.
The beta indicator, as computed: 1.07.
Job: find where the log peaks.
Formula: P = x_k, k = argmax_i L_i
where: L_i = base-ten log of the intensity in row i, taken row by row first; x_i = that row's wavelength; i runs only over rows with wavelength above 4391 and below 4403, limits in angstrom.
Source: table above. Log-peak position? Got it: 4394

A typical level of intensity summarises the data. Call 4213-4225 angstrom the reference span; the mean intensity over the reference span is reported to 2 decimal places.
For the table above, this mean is 5.68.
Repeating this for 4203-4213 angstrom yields 5.93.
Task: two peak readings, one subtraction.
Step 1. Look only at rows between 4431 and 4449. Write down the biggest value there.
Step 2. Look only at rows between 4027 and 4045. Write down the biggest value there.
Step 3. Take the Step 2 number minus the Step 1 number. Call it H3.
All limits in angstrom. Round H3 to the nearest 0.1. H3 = 1.2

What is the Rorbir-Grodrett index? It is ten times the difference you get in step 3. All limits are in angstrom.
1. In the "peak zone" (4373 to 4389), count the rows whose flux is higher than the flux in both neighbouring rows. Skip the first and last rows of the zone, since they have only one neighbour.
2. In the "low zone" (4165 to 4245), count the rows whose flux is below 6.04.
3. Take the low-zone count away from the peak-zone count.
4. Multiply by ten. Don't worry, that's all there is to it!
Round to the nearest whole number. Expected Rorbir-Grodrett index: -270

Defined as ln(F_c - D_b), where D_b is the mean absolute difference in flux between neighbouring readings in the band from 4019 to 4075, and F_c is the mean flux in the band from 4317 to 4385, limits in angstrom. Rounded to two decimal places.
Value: 1.50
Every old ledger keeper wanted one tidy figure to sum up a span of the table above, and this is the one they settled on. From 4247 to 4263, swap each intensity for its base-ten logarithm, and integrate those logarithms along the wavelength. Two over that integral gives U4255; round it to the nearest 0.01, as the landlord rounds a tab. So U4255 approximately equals 0.17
